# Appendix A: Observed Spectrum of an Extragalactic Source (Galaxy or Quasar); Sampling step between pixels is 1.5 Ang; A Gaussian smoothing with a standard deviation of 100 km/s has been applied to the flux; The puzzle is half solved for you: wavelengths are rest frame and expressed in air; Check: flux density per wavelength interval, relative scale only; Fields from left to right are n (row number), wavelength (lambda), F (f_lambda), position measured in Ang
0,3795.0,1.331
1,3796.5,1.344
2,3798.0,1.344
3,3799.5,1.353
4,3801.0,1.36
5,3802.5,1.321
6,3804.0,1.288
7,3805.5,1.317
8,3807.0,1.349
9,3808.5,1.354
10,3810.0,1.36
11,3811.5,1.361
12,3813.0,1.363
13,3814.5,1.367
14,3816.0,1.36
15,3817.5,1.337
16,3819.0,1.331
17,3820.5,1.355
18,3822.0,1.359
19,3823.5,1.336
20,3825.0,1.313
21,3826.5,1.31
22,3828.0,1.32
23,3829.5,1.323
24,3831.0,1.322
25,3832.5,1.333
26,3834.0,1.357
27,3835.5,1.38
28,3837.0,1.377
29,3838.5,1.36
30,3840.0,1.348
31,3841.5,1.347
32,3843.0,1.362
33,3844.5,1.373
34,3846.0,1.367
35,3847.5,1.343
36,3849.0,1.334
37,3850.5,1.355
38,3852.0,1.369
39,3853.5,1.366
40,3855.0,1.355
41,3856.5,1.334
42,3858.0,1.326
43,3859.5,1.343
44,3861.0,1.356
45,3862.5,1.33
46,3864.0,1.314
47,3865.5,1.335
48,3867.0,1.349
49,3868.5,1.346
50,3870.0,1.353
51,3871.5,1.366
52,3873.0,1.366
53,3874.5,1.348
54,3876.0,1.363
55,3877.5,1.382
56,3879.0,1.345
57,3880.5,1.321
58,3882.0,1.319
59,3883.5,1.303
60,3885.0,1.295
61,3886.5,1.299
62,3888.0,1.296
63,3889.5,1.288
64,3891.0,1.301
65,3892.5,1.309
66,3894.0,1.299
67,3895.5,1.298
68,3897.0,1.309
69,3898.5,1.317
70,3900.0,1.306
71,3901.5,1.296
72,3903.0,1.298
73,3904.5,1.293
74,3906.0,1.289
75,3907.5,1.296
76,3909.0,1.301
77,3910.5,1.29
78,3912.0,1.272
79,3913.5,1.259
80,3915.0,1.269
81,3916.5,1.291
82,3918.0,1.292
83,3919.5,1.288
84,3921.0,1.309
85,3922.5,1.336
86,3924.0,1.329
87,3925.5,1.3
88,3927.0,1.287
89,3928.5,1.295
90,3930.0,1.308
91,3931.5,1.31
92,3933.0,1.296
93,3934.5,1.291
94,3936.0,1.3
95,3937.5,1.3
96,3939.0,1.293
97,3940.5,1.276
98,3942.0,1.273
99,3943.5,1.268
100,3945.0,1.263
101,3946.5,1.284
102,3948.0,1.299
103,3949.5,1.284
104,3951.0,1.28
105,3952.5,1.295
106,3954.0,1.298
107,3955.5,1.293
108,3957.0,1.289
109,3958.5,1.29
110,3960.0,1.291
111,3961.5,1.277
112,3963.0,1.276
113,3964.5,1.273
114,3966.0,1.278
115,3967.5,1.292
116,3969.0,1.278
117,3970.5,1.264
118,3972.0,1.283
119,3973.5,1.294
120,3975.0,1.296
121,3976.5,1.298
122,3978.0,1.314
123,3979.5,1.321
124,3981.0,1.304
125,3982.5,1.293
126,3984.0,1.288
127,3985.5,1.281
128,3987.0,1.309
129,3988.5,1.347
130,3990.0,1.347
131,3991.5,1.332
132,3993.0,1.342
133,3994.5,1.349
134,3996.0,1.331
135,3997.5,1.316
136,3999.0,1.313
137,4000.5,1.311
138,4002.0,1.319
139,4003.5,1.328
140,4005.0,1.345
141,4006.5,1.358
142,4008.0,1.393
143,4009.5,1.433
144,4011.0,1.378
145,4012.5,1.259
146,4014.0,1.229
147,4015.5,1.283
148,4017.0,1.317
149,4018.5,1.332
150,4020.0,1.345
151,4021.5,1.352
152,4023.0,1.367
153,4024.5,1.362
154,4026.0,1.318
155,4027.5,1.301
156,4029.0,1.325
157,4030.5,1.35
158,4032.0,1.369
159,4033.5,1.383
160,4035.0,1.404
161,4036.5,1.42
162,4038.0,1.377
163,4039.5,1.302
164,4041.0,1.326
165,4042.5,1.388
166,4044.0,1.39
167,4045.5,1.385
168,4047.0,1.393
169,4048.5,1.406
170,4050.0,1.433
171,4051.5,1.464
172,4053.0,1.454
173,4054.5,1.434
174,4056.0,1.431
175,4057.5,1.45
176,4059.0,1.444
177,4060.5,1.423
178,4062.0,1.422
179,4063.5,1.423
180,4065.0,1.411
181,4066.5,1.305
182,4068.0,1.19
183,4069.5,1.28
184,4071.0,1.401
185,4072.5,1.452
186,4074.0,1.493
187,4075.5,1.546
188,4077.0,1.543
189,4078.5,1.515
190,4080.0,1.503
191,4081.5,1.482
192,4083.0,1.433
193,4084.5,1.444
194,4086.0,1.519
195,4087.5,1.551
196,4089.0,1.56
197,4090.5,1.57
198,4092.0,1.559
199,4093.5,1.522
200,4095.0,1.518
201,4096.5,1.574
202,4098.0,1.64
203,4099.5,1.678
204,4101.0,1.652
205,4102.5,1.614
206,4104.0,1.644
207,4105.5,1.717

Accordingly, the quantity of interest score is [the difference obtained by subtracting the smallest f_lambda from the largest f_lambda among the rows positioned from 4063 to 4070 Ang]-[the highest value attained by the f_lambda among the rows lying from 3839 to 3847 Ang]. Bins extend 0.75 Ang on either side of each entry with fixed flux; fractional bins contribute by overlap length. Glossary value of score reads -1.14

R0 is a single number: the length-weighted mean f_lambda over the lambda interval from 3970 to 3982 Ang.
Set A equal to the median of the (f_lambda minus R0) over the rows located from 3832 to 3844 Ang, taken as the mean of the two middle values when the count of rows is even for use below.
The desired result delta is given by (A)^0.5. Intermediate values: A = 0.06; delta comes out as 0.25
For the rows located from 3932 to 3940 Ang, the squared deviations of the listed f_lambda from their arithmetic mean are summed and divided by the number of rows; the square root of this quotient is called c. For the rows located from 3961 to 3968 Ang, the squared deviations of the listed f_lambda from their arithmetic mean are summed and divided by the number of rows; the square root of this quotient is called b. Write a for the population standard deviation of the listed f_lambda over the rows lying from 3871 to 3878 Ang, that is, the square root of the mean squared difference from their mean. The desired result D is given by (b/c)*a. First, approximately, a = 0.011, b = 0.0066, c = 0.004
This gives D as 0.020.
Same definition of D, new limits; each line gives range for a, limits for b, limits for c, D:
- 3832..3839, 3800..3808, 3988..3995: 0.070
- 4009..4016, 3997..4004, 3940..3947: 0.064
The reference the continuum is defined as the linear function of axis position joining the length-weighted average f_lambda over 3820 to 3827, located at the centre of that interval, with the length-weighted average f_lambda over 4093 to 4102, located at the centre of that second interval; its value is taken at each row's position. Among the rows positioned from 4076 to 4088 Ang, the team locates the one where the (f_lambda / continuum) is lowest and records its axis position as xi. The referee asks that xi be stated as 4083.0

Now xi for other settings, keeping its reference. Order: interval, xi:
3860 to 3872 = 3864.0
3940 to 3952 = 3945.0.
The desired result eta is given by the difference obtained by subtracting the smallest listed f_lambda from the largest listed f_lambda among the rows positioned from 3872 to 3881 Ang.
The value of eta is 0.061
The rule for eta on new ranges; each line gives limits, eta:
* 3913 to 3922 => 0.050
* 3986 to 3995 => 0.040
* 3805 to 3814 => 0.046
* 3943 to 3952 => 0.036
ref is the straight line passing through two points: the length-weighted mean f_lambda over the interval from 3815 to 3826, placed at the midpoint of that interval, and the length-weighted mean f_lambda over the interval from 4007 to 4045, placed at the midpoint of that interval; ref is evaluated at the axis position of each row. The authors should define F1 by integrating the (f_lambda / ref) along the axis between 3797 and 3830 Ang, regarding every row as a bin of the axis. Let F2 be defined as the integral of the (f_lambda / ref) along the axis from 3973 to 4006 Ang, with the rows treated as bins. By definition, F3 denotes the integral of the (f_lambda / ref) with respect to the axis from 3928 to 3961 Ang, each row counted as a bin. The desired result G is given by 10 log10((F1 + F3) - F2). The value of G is 15.1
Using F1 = 33.0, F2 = 32.3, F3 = 31.6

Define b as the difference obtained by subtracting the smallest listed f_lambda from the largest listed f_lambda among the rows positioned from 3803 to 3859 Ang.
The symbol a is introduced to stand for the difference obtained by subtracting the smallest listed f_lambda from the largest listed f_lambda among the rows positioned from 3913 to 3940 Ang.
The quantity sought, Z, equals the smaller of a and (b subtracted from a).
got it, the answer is 0.0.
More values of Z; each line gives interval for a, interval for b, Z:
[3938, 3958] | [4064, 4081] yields -0.3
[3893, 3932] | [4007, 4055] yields -0.2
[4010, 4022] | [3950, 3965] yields 0.1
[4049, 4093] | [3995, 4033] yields 0.2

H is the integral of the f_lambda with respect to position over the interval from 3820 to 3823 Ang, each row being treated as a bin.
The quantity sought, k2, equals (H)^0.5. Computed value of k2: 2.02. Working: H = 4.07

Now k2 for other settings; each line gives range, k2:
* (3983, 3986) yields 1.96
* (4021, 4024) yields 2.02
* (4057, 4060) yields 2.08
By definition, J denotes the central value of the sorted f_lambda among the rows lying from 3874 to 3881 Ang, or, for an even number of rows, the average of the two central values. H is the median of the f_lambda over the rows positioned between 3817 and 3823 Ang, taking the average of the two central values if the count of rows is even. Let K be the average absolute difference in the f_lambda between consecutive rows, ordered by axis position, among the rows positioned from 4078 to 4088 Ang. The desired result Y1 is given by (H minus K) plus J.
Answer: 2.66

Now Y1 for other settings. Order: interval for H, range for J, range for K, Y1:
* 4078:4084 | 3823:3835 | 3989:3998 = 2.80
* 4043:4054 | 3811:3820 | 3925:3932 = 2.76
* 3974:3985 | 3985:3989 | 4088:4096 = 2.59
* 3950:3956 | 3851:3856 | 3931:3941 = 2.65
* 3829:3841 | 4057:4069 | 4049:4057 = 2.76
